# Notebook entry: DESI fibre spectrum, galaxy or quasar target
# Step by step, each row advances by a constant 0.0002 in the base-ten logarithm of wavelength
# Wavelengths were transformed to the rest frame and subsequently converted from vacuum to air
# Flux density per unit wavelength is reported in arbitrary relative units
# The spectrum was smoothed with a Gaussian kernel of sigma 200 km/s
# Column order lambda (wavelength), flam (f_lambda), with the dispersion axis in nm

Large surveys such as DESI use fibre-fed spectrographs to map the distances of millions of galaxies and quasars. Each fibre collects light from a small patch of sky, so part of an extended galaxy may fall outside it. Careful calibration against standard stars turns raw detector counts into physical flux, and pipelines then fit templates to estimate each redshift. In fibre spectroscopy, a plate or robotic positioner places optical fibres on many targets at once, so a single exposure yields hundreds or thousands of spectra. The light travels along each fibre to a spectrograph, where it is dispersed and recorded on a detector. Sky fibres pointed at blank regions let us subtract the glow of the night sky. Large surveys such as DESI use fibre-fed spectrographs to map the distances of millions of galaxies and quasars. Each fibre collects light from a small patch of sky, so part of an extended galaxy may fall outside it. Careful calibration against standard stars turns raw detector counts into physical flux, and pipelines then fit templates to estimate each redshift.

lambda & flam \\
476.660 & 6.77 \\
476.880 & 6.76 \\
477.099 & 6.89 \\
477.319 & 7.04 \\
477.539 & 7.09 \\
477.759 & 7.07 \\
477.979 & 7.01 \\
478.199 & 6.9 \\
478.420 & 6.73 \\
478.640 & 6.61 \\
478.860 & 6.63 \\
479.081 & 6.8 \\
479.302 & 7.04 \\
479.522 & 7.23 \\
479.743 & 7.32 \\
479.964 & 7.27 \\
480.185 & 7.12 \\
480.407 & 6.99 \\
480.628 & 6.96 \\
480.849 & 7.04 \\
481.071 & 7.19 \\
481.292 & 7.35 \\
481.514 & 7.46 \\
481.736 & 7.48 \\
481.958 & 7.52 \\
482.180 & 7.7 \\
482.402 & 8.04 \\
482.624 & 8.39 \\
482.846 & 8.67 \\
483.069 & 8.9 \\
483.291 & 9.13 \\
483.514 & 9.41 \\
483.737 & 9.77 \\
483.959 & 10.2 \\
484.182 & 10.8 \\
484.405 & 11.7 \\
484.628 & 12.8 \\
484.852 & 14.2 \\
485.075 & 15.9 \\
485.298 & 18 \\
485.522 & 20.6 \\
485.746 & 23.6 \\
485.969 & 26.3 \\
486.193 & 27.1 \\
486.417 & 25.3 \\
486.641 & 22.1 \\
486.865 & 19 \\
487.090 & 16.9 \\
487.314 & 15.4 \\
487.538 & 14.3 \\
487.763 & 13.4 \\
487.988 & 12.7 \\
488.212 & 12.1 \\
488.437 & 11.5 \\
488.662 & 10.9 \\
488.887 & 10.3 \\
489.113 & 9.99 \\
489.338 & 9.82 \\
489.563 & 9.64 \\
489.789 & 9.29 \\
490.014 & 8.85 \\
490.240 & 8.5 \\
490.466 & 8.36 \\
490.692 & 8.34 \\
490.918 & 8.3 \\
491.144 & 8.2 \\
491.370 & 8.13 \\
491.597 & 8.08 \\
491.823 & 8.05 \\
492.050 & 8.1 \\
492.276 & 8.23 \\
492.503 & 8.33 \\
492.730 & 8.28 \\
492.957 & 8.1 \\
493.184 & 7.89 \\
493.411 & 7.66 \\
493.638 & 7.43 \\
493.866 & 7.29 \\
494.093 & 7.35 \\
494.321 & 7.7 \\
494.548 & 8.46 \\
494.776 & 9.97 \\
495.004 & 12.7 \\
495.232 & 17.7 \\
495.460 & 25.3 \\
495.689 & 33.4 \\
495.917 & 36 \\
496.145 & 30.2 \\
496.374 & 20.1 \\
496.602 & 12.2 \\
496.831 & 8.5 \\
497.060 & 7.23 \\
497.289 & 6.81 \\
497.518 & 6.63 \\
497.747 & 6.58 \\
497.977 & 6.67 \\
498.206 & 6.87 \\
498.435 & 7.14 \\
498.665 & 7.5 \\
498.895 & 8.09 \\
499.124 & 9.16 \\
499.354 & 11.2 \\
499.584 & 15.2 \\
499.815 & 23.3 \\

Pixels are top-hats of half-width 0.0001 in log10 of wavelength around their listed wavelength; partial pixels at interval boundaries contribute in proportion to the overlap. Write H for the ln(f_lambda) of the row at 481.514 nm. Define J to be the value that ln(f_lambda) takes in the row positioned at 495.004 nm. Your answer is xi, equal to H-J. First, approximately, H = 2.01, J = 2.54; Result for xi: -0.5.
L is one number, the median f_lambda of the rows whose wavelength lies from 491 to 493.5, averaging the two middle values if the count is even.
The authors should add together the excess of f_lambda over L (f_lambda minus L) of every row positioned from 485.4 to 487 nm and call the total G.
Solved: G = 107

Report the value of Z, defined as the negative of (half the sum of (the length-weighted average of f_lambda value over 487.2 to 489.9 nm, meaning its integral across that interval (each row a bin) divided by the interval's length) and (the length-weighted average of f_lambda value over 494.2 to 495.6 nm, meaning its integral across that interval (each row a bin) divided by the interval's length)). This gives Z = -13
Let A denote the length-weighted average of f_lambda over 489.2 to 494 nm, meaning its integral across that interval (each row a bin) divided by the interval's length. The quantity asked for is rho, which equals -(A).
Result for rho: -8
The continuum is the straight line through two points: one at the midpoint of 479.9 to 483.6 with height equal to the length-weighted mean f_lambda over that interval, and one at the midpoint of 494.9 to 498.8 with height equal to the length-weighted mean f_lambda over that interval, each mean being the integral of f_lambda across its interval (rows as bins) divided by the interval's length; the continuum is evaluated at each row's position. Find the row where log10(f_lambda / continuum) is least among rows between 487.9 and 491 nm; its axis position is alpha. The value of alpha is 490.918 nm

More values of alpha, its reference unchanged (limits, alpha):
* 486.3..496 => 493.866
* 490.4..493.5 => 493.411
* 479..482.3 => 481.958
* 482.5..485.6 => 482.624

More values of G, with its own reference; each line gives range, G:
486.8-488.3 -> 47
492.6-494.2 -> -3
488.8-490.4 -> 10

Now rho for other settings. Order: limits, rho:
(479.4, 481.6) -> -7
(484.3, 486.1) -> -18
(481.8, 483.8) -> -9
